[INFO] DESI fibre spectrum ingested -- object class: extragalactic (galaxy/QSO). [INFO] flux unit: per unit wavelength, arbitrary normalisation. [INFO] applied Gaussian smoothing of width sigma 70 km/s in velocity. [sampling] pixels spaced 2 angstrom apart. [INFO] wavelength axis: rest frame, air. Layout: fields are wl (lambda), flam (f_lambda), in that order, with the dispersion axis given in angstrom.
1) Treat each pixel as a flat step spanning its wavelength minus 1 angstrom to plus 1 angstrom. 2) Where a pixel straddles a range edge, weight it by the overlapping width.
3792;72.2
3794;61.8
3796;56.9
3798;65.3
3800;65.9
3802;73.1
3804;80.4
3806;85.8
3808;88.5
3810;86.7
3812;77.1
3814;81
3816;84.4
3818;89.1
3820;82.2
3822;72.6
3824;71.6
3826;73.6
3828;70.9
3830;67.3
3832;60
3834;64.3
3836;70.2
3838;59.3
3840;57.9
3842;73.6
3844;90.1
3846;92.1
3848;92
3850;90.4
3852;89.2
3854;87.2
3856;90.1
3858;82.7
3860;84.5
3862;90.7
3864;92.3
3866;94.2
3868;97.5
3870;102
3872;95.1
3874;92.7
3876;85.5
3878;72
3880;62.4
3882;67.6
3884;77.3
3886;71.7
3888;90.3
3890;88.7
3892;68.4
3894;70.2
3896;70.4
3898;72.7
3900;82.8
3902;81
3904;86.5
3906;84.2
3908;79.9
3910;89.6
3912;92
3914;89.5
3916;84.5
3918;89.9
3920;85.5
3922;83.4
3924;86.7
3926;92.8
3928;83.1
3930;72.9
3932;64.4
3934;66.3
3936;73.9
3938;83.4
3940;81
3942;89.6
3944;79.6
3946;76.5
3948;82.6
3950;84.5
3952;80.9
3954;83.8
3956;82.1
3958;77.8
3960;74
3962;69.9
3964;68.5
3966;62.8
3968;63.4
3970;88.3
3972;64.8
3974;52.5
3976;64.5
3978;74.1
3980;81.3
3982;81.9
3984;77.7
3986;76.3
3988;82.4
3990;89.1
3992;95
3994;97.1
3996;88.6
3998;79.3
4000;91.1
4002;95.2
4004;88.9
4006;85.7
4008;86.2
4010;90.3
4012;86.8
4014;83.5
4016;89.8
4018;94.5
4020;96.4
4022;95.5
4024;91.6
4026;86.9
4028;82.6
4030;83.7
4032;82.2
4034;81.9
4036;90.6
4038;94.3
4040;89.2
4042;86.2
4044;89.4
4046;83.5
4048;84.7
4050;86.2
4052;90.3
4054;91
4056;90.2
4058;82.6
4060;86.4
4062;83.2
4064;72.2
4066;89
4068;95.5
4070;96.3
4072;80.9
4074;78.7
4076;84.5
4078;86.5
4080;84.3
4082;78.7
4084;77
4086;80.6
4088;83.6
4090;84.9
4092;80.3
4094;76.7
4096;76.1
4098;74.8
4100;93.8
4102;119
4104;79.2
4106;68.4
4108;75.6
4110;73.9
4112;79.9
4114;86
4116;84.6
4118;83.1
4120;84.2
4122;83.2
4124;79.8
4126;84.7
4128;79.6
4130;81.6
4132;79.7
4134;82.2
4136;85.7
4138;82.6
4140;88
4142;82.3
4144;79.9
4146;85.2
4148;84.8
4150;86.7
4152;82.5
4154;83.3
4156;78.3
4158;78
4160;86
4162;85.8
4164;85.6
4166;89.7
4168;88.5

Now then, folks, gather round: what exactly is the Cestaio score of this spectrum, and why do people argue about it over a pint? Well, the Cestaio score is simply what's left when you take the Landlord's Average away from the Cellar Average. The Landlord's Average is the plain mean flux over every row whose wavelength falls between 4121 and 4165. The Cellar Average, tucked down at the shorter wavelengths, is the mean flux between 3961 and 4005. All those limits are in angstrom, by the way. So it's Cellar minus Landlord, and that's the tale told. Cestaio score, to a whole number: -4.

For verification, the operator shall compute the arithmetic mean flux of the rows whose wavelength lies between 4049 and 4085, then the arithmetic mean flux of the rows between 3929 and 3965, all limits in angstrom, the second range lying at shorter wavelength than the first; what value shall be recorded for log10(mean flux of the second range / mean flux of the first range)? -0.04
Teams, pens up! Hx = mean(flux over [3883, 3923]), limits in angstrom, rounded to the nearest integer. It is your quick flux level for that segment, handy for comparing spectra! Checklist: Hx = 82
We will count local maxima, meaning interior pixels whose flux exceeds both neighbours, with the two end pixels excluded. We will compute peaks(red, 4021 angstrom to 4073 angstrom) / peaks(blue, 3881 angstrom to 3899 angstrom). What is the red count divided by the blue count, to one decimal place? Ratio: 3.0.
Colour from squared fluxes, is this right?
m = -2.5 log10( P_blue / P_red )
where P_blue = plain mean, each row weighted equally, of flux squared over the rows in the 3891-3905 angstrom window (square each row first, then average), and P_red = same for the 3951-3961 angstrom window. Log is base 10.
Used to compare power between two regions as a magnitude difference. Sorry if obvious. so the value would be 0.1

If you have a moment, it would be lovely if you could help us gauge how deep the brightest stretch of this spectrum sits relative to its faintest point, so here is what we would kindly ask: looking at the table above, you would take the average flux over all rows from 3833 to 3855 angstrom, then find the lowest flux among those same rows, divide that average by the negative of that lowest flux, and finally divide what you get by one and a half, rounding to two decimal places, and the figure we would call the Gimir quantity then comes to -0.91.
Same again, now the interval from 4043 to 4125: -0.82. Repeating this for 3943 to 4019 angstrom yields -1.03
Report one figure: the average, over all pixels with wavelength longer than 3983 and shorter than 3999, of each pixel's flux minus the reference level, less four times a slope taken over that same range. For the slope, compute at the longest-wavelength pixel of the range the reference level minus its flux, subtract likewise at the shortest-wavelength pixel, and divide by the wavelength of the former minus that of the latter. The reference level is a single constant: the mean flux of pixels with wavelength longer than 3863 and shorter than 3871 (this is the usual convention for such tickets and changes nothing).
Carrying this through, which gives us -10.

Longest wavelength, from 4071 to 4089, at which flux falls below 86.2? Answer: 4088 angstrom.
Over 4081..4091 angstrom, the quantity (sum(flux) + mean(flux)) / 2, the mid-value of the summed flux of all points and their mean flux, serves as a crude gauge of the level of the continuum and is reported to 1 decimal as 242.9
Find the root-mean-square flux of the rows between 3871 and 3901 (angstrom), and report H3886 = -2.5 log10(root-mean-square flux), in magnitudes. -4.74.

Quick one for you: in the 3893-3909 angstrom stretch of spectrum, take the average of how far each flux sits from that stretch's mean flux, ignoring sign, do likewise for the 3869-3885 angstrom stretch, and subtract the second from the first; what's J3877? -6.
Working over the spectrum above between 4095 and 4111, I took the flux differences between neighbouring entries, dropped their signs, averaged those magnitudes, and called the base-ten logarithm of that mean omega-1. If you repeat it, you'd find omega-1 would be 1.18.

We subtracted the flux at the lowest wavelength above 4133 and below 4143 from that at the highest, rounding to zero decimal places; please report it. 0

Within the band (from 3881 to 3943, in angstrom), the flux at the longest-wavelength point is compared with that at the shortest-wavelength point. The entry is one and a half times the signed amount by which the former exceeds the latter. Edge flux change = 33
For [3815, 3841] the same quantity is -40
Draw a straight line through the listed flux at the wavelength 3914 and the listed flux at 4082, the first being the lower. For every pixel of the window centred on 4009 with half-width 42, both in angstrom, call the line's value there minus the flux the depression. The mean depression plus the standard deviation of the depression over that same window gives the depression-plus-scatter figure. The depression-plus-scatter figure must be 9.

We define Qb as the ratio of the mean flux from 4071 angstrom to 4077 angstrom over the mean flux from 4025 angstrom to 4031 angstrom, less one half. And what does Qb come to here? 0.46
